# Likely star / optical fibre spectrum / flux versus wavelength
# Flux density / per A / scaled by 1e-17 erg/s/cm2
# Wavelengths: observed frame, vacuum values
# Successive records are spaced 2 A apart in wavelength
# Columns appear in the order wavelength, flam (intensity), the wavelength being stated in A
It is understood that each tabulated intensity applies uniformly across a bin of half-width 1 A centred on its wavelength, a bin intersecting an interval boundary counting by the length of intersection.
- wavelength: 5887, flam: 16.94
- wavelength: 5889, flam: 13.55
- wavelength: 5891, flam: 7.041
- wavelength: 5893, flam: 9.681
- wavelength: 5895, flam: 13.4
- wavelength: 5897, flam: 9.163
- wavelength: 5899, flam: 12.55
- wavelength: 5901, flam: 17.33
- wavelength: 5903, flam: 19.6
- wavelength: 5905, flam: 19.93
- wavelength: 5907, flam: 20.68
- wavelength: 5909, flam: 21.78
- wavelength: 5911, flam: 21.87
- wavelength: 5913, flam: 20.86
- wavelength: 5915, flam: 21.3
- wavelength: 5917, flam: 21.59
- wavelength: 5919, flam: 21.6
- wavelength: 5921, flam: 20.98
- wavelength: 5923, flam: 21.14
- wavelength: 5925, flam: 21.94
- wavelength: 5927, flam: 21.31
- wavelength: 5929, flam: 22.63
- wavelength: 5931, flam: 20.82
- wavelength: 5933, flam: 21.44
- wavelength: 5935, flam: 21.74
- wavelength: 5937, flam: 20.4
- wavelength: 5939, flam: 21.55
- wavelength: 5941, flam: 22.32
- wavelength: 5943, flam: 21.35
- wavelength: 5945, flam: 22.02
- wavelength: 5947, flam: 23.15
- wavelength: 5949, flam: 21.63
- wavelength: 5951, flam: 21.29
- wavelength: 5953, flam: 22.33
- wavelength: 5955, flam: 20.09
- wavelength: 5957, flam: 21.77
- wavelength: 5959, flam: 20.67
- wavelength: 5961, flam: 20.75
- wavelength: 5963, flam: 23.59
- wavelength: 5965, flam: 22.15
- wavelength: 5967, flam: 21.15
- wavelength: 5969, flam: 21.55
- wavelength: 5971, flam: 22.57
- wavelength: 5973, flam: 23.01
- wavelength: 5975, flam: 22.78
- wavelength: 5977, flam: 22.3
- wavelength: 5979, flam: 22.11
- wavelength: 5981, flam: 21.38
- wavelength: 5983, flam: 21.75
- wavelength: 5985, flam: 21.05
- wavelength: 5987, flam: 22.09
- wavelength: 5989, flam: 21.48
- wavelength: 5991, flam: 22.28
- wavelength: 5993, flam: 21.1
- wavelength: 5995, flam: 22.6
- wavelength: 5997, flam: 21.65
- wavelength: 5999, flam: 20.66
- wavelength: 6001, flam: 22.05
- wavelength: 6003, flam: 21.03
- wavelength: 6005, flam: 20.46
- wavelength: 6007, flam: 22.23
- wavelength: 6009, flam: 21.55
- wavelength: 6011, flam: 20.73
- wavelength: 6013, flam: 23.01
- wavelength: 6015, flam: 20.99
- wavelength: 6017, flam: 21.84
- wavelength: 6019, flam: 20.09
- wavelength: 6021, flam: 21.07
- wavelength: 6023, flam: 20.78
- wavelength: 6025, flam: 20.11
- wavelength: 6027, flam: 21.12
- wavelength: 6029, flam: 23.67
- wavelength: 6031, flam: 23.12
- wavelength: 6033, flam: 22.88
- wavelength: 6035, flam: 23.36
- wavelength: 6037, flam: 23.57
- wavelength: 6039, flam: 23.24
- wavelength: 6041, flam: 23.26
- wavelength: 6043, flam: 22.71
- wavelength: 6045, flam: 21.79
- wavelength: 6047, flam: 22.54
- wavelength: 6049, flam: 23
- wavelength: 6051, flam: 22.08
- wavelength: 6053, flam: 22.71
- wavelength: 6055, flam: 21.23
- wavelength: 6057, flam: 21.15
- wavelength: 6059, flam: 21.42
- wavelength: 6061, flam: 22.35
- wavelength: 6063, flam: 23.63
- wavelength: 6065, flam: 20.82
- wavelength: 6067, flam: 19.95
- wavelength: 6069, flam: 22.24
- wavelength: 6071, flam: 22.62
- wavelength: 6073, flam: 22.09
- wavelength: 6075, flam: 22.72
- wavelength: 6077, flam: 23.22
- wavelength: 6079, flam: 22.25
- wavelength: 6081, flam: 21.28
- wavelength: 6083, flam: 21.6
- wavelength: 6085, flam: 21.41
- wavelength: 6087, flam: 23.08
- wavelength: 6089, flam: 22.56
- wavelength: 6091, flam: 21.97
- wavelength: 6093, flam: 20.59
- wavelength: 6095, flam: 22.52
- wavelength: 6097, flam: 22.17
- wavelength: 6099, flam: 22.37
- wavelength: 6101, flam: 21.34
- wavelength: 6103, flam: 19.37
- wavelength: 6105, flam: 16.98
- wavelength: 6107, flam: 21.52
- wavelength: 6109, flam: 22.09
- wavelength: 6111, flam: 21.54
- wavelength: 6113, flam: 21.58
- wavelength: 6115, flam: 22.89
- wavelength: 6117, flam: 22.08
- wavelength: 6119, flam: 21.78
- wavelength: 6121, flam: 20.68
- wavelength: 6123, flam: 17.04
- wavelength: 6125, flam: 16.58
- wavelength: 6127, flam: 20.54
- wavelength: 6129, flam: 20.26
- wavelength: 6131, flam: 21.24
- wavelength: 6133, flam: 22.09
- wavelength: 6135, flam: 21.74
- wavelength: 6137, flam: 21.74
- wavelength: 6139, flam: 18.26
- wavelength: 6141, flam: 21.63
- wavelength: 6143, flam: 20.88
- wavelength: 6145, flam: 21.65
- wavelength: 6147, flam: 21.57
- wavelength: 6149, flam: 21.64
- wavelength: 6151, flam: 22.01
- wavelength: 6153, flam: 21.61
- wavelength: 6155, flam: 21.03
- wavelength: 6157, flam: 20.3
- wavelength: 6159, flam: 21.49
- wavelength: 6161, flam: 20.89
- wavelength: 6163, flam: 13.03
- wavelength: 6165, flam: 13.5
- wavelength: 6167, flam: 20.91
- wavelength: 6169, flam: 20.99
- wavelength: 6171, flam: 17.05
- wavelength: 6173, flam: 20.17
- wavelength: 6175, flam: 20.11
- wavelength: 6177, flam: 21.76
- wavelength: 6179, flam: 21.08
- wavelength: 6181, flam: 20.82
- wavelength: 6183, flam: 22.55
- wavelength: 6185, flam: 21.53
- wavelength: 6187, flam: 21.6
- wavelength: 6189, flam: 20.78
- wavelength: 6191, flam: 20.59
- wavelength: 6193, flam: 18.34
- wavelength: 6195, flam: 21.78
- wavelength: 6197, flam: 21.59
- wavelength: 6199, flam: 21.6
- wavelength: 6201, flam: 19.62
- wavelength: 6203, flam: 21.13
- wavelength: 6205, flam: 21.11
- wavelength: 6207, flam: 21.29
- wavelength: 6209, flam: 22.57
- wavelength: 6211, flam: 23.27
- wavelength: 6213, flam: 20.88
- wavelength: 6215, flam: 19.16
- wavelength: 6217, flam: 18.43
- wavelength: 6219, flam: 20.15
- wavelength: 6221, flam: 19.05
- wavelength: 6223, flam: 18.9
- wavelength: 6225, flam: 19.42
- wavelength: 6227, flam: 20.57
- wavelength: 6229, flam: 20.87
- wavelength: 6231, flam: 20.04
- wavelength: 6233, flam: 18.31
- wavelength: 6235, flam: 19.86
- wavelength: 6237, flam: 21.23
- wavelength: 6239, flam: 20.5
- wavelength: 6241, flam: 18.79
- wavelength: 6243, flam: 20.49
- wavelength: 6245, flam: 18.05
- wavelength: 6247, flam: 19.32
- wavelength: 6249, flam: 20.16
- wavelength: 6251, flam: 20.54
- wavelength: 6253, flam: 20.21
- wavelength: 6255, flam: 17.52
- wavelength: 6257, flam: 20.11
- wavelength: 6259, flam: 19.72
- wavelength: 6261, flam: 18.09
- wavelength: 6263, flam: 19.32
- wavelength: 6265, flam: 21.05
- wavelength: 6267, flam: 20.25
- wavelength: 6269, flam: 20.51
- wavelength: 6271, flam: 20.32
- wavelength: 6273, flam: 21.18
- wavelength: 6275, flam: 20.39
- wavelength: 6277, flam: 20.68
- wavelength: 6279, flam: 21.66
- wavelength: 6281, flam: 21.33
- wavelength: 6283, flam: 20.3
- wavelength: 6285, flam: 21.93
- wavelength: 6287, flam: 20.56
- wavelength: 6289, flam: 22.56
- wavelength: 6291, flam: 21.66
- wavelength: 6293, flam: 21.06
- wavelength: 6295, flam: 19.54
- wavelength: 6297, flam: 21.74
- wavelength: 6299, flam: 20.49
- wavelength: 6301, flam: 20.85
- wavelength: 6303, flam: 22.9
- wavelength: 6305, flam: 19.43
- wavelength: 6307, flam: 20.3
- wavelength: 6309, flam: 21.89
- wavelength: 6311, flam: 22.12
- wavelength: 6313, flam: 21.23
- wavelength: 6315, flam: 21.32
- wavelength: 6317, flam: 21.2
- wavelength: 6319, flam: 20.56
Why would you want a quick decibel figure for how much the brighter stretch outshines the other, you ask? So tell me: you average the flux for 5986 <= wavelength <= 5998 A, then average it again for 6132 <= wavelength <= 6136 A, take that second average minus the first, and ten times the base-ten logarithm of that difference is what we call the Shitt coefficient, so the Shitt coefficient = -13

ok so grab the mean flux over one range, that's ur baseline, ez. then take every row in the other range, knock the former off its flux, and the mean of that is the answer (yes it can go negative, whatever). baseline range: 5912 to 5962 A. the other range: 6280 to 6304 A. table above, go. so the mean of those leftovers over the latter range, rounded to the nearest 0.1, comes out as -0.2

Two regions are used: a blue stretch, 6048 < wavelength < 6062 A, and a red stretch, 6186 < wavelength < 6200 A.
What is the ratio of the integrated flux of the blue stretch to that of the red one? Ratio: 1.05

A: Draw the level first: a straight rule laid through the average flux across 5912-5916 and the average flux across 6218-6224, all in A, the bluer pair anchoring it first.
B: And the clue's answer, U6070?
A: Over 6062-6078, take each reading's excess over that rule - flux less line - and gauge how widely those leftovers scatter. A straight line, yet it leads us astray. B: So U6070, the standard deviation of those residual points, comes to 1.2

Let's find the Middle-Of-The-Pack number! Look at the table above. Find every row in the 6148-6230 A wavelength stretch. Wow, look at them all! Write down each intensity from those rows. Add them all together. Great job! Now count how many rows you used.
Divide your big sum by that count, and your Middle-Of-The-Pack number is 20.4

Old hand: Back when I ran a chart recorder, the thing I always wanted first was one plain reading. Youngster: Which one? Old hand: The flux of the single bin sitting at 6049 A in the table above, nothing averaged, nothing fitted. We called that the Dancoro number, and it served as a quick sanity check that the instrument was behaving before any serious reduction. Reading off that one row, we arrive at 23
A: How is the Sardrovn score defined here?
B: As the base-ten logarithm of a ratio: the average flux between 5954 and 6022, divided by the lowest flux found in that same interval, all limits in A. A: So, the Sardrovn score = 0.032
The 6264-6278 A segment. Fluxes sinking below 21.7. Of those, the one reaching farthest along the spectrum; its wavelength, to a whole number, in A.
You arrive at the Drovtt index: 6277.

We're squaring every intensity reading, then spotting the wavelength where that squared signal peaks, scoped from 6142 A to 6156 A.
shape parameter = 6151 A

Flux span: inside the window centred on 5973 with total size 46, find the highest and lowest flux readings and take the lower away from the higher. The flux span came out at 3.5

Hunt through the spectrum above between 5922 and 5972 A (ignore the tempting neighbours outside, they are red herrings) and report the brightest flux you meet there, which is 23.59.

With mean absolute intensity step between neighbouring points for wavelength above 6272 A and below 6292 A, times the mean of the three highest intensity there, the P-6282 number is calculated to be 23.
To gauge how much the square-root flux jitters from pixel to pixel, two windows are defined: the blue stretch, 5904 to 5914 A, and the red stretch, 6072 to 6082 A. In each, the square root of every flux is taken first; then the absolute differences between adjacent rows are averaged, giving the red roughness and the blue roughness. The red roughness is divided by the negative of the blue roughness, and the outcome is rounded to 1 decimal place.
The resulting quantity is -1.0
